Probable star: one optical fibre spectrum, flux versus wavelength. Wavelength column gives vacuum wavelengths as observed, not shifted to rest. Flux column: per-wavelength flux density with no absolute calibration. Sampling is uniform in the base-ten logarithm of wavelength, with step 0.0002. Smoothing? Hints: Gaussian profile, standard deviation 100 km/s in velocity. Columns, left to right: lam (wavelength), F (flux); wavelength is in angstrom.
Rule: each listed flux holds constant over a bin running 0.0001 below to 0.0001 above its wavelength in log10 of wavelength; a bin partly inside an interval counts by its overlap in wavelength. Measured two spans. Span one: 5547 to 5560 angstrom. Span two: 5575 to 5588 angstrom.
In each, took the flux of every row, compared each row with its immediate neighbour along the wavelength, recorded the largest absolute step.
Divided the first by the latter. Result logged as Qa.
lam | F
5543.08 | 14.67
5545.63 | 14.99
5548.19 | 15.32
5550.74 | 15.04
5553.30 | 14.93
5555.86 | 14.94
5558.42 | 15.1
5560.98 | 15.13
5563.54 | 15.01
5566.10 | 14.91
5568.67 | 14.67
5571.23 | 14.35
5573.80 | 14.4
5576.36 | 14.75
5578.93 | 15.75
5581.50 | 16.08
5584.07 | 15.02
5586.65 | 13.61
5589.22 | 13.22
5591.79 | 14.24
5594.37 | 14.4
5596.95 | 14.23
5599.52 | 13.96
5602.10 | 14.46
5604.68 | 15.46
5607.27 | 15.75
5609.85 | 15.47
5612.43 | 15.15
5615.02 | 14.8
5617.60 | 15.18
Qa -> 0.20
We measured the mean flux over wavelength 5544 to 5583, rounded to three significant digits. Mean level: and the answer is 15.0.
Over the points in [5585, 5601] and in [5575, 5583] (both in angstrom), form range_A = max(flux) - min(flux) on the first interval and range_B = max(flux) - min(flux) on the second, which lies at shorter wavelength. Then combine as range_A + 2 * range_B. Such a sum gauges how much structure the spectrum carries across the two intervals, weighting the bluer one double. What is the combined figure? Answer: 3.8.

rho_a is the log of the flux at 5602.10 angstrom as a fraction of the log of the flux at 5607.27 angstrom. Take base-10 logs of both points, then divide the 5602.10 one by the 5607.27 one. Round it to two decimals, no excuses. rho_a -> 0.97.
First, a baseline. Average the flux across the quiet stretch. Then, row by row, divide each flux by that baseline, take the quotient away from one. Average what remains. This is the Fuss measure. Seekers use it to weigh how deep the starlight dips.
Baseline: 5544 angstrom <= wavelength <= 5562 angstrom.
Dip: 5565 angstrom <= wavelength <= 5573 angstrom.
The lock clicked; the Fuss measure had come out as 0.03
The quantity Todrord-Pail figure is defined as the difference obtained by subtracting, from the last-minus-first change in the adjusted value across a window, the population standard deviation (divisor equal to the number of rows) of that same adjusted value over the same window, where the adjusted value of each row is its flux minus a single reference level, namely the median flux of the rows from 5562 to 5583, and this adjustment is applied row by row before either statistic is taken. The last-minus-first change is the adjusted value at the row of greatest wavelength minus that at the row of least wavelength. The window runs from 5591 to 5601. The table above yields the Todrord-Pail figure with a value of -0.44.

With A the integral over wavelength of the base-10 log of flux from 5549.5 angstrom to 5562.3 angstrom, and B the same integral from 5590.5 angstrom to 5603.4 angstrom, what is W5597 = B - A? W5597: -0.2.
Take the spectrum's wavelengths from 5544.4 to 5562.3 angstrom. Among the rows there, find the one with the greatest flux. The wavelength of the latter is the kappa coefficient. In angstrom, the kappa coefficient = 5548.19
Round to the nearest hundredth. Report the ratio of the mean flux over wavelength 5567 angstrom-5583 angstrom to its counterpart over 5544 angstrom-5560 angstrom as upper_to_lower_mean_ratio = 1.00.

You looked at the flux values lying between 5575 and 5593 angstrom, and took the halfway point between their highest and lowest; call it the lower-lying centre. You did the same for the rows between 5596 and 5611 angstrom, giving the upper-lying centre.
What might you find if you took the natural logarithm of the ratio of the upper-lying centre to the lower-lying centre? 0.014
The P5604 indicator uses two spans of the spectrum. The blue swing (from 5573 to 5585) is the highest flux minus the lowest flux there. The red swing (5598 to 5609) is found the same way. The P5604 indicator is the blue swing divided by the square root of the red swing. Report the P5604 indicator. 1.3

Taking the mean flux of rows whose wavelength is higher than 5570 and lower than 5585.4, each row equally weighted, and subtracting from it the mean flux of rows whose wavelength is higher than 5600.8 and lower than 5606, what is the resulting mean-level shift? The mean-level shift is 0.1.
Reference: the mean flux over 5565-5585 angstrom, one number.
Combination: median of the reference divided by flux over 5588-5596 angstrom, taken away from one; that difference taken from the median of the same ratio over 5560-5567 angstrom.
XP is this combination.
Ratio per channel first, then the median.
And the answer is 1.05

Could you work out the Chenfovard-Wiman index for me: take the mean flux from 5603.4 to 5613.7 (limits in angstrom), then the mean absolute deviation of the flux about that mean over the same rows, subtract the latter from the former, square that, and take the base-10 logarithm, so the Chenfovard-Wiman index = 2.37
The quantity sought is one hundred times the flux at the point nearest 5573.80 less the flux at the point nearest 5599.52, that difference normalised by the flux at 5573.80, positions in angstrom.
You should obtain 3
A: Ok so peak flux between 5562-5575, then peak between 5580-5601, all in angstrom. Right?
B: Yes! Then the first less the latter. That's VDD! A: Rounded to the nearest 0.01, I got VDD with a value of -1.07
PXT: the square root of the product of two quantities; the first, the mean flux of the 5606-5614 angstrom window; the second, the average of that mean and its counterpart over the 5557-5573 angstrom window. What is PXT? 15.3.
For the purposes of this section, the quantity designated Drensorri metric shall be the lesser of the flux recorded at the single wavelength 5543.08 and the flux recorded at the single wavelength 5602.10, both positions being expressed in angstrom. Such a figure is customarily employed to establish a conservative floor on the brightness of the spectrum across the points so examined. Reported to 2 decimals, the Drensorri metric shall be 14.46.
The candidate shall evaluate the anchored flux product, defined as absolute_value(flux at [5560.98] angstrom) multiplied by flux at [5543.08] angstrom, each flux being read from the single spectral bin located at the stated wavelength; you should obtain 222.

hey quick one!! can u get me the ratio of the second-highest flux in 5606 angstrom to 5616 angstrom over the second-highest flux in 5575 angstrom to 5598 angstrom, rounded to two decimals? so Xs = 0.98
